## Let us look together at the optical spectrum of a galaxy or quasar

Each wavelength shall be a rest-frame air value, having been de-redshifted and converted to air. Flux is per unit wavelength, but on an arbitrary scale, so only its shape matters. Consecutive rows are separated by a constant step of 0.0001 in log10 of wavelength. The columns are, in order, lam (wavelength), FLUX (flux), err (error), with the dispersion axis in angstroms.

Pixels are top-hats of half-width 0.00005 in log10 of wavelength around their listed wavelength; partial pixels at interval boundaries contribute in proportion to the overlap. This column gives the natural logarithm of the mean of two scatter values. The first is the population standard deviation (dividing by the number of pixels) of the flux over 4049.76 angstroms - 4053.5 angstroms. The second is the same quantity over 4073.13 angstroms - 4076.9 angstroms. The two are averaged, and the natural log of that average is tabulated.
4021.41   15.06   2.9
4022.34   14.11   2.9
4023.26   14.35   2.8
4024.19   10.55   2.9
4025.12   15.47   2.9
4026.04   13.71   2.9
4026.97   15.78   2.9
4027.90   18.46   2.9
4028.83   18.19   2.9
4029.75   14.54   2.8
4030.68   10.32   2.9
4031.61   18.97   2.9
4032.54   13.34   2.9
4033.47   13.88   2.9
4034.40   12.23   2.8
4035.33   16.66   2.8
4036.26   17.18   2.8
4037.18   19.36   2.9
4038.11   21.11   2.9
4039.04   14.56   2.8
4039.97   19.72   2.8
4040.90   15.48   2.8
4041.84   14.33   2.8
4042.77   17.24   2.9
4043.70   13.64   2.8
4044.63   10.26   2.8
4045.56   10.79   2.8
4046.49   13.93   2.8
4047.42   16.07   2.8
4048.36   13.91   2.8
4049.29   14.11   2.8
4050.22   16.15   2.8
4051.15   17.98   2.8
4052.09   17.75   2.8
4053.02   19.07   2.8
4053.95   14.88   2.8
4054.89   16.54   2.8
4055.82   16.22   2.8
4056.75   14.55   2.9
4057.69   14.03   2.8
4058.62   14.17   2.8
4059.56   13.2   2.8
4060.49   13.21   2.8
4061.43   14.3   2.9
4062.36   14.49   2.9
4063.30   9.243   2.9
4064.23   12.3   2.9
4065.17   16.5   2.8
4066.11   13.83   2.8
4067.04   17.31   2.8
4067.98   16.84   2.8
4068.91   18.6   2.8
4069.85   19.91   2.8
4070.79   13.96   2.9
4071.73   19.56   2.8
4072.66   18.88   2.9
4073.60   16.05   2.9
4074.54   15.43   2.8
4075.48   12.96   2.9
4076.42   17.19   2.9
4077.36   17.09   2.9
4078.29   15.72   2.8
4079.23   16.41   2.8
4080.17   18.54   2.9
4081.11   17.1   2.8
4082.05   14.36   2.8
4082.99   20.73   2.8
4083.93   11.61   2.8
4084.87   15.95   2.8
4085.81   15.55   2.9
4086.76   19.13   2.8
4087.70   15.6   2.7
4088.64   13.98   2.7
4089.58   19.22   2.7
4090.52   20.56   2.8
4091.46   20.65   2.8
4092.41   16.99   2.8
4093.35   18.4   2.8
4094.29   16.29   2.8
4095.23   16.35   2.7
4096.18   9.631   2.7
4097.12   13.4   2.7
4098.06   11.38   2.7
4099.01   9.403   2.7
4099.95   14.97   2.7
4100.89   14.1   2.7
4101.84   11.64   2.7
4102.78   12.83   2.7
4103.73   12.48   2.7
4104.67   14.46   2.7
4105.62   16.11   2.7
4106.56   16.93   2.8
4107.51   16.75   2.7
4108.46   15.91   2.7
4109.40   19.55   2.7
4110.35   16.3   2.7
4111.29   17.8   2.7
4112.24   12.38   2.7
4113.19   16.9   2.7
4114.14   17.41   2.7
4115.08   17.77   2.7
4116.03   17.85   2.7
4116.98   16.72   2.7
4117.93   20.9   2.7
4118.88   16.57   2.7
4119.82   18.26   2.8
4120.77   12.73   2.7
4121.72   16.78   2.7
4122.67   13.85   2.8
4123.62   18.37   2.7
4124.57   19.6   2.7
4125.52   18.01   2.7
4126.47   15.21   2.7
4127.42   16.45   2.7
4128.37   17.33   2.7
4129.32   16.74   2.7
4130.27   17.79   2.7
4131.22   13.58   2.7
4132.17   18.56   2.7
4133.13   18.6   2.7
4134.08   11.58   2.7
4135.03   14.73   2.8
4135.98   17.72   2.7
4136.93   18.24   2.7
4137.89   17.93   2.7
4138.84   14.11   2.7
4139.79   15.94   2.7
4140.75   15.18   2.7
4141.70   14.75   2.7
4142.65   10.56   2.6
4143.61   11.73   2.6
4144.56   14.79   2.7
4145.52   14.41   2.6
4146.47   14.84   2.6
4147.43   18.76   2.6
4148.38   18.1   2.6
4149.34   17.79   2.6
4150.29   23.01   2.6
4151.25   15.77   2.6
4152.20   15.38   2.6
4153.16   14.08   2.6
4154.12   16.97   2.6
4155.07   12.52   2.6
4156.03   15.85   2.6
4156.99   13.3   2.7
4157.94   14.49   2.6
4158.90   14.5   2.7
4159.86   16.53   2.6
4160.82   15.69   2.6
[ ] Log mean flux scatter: 0.26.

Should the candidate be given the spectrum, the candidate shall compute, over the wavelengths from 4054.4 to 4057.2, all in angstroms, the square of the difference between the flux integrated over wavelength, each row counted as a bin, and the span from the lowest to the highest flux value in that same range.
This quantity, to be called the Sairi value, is 1780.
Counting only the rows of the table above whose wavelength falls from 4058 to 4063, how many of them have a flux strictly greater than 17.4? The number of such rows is 0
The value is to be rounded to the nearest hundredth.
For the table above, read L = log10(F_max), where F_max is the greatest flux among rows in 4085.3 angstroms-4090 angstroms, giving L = 1.28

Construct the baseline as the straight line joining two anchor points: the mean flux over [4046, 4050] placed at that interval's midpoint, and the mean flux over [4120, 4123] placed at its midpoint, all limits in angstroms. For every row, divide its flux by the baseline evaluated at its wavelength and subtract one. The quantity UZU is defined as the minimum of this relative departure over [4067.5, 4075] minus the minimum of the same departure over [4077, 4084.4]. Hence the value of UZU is 0.16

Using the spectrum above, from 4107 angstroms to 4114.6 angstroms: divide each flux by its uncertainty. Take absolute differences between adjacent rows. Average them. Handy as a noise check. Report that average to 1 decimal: 1.0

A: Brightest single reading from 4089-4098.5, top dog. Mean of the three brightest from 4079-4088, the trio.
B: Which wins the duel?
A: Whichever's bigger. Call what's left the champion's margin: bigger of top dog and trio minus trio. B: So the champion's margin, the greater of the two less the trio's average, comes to 1.2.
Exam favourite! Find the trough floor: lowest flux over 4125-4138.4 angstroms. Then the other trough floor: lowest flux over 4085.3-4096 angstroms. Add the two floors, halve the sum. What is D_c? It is 12.8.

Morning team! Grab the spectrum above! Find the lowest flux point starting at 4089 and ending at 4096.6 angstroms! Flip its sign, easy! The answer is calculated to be -9.6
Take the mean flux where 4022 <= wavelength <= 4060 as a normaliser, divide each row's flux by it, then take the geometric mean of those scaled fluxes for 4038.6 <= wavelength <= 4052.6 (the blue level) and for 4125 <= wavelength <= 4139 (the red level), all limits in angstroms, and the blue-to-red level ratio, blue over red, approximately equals 0.91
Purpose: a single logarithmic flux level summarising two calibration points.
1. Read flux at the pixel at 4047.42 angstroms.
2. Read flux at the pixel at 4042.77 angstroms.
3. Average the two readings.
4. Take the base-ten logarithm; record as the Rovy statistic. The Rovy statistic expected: 1.22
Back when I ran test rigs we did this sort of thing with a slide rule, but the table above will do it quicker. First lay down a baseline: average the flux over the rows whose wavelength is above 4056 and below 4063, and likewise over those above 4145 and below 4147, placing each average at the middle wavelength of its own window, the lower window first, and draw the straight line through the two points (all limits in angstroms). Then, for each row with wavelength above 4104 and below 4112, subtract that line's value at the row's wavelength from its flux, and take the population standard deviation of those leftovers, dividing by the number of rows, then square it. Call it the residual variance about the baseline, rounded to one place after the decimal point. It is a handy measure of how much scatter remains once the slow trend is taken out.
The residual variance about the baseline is 1.9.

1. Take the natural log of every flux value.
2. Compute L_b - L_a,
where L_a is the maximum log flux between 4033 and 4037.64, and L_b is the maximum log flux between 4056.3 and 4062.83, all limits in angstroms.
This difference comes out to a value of -0.29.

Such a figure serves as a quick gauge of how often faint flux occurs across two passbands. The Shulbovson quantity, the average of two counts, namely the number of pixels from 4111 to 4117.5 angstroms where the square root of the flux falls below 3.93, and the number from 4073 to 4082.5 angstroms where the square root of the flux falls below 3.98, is 2.5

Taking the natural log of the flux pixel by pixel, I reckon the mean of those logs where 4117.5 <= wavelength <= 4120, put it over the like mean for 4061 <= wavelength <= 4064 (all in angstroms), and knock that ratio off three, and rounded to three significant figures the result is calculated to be 1.84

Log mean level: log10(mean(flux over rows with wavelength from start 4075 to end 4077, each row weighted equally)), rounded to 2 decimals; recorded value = 1.18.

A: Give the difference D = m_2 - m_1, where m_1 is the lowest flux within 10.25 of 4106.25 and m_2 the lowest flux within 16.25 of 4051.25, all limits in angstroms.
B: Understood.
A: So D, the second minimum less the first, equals -0.2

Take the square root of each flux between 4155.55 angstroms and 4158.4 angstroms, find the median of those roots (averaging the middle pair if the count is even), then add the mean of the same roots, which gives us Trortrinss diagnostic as 7.62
